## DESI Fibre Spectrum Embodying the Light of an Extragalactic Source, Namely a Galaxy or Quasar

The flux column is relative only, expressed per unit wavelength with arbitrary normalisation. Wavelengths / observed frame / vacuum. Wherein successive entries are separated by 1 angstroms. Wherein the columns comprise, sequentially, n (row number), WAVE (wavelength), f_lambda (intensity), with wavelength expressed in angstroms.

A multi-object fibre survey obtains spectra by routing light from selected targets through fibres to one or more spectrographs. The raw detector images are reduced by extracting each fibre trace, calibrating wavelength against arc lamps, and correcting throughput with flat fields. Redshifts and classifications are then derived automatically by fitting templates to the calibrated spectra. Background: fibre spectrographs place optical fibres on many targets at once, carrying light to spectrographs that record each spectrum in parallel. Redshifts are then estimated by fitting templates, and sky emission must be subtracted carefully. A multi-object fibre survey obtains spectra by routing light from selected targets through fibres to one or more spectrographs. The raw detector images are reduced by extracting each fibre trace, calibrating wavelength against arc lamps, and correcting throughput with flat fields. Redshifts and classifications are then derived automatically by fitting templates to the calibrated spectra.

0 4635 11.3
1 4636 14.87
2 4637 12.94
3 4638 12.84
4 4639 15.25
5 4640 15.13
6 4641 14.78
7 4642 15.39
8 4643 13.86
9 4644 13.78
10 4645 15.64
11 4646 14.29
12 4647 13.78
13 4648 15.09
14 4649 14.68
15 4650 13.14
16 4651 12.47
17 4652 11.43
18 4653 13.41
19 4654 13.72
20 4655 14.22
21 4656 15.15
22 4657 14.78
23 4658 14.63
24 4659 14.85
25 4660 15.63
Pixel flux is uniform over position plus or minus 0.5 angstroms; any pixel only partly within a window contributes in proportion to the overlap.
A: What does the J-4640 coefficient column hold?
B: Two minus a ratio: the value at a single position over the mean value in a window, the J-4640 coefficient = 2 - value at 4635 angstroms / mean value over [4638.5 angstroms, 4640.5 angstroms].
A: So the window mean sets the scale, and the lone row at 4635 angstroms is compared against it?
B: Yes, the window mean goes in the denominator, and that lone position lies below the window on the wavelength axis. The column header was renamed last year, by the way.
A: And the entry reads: 1.26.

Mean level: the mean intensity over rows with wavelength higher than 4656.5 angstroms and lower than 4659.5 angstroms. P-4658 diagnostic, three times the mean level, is 44.3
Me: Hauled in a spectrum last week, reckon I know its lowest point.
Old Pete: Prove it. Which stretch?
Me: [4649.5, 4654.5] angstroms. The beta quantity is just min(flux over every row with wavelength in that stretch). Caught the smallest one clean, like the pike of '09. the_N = 11.43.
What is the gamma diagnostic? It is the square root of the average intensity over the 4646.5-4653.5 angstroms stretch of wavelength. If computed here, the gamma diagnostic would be 3.66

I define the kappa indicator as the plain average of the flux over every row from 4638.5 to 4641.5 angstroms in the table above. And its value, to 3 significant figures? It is 15.1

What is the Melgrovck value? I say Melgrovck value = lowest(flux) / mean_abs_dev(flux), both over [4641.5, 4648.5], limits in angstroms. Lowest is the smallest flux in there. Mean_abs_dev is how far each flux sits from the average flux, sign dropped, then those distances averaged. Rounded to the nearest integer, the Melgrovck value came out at 19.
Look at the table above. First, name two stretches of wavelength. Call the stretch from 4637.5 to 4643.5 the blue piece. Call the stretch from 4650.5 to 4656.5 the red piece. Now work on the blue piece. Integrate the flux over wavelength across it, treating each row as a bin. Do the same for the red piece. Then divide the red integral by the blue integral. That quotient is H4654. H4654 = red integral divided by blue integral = 0.92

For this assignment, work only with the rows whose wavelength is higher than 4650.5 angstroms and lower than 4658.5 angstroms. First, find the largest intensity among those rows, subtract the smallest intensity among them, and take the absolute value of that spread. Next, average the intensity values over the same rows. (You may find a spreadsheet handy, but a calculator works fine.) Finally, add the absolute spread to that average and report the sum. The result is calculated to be 17.4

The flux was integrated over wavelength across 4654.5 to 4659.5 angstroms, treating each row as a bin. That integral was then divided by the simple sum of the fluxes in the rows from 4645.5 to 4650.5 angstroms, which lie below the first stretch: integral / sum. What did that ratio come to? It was 1.04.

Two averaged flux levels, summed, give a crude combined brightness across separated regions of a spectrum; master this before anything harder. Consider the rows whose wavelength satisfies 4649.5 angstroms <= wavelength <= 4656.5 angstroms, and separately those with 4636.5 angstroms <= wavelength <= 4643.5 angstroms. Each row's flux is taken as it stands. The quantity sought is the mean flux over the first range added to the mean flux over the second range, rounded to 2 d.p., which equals 27.68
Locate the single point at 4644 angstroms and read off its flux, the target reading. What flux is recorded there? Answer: 13.78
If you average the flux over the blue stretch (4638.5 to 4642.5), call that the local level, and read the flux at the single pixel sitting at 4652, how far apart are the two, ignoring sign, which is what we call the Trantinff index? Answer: 3.71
